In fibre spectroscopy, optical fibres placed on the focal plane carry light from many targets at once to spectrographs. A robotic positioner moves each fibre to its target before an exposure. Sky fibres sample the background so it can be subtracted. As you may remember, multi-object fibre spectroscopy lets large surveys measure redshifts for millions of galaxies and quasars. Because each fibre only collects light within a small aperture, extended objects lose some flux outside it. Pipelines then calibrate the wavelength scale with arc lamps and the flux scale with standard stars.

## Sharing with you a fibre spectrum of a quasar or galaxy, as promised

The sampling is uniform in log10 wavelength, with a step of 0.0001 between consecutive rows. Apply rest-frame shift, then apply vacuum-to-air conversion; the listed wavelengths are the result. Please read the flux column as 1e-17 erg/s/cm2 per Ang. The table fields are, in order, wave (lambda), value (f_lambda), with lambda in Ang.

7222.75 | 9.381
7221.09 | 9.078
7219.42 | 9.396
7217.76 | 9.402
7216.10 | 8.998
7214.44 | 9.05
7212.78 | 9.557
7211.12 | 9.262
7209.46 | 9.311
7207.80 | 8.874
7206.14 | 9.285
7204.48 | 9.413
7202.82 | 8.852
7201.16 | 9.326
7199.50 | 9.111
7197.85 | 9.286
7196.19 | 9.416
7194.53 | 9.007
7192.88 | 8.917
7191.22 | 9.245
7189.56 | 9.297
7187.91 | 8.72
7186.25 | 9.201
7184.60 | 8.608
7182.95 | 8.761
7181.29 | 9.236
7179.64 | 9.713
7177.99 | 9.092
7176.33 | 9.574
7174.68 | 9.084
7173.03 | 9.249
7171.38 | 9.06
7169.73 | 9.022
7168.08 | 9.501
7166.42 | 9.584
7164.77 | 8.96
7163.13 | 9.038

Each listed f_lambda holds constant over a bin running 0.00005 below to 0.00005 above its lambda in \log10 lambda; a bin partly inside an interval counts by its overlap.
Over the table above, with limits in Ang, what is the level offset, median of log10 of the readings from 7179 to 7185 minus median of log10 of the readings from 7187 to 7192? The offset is -0.012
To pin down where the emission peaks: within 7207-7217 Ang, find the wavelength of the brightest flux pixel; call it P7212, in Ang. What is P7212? 7212.78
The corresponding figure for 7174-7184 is 7179.64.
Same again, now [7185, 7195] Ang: 7189.56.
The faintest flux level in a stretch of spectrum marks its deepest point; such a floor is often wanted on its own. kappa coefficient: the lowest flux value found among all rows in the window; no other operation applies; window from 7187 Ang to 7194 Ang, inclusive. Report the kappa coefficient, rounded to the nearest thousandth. 8.720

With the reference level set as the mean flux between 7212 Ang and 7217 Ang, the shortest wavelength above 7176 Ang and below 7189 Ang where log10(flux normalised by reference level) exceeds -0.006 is 7176.33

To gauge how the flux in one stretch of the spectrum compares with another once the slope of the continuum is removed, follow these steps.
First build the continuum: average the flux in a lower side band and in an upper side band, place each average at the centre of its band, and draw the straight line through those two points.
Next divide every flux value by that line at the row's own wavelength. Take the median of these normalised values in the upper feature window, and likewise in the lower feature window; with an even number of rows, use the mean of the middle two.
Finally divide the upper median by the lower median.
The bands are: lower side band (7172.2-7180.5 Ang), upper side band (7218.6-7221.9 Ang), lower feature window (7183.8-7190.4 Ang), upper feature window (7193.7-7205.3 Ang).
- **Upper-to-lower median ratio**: 1.04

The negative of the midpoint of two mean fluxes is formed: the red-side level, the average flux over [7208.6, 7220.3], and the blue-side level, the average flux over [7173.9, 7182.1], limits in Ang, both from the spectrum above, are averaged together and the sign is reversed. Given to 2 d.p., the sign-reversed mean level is -9.31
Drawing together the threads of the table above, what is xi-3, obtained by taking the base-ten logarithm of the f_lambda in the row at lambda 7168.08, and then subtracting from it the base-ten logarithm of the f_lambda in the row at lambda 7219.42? 0.00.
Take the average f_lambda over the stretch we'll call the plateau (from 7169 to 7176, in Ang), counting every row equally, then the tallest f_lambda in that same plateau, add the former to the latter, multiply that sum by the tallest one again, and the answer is 170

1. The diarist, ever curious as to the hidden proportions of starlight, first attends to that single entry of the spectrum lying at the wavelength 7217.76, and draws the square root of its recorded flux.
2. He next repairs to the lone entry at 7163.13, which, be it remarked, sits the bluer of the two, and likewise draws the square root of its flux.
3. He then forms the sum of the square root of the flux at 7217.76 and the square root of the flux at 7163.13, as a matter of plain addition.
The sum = 6.07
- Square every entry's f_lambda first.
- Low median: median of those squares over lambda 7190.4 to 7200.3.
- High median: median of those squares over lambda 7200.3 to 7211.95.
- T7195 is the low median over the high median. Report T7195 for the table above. 0.98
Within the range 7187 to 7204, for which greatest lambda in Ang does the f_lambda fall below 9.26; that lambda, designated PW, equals 7202.82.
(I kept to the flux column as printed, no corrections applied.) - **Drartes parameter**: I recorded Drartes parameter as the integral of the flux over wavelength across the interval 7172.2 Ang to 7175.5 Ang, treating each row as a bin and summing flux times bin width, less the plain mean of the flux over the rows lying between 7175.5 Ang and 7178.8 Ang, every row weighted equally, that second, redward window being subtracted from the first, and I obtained 21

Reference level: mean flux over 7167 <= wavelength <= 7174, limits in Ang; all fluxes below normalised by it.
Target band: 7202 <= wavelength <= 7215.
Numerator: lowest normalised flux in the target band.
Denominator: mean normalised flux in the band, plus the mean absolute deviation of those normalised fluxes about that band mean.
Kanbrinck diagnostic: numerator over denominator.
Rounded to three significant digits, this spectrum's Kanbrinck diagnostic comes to 0.941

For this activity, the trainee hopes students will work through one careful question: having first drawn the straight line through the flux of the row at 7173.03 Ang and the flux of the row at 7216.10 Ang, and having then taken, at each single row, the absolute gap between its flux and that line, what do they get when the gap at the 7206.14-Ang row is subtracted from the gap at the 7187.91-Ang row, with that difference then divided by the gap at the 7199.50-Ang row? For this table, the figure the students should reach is 13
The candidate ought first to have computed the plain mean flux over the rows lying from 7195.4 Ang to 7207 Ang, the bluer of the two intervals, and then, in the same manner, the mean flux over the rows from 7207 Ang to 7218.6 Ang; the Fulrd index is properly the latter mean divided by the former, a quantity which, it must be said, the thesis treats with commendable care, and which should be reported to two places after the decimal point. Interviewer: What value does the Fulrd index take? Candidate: 1.00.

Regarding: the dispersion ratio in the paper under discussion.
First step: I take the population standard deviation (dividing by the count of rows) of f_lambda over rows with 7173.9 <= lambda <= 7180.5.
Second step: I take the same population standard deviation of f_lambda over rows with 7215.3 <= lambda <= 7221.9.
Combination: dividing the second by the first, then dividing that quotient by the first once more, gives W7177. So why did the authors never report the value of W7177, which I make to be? 2.3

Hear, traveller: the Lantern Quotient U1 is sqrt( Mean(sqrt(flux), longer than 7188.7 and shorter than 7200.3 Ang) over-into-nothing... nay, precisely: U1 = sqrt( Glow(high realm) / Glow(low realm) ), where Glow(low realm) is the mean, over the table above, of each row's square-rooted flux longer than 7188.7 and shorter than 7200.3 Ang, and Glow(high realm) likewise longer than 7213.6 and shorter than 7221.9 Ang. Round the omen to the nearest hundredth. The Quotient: 1.00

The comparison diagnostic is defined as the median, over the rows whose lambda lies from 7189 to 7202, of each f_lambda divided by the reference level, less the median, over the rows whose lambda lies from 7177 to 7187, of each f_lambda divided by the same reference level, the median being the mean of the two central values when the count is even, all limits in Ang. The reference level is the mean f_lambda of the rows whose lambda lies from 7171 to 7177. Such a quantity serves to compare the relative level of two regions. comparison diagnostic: 0.013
